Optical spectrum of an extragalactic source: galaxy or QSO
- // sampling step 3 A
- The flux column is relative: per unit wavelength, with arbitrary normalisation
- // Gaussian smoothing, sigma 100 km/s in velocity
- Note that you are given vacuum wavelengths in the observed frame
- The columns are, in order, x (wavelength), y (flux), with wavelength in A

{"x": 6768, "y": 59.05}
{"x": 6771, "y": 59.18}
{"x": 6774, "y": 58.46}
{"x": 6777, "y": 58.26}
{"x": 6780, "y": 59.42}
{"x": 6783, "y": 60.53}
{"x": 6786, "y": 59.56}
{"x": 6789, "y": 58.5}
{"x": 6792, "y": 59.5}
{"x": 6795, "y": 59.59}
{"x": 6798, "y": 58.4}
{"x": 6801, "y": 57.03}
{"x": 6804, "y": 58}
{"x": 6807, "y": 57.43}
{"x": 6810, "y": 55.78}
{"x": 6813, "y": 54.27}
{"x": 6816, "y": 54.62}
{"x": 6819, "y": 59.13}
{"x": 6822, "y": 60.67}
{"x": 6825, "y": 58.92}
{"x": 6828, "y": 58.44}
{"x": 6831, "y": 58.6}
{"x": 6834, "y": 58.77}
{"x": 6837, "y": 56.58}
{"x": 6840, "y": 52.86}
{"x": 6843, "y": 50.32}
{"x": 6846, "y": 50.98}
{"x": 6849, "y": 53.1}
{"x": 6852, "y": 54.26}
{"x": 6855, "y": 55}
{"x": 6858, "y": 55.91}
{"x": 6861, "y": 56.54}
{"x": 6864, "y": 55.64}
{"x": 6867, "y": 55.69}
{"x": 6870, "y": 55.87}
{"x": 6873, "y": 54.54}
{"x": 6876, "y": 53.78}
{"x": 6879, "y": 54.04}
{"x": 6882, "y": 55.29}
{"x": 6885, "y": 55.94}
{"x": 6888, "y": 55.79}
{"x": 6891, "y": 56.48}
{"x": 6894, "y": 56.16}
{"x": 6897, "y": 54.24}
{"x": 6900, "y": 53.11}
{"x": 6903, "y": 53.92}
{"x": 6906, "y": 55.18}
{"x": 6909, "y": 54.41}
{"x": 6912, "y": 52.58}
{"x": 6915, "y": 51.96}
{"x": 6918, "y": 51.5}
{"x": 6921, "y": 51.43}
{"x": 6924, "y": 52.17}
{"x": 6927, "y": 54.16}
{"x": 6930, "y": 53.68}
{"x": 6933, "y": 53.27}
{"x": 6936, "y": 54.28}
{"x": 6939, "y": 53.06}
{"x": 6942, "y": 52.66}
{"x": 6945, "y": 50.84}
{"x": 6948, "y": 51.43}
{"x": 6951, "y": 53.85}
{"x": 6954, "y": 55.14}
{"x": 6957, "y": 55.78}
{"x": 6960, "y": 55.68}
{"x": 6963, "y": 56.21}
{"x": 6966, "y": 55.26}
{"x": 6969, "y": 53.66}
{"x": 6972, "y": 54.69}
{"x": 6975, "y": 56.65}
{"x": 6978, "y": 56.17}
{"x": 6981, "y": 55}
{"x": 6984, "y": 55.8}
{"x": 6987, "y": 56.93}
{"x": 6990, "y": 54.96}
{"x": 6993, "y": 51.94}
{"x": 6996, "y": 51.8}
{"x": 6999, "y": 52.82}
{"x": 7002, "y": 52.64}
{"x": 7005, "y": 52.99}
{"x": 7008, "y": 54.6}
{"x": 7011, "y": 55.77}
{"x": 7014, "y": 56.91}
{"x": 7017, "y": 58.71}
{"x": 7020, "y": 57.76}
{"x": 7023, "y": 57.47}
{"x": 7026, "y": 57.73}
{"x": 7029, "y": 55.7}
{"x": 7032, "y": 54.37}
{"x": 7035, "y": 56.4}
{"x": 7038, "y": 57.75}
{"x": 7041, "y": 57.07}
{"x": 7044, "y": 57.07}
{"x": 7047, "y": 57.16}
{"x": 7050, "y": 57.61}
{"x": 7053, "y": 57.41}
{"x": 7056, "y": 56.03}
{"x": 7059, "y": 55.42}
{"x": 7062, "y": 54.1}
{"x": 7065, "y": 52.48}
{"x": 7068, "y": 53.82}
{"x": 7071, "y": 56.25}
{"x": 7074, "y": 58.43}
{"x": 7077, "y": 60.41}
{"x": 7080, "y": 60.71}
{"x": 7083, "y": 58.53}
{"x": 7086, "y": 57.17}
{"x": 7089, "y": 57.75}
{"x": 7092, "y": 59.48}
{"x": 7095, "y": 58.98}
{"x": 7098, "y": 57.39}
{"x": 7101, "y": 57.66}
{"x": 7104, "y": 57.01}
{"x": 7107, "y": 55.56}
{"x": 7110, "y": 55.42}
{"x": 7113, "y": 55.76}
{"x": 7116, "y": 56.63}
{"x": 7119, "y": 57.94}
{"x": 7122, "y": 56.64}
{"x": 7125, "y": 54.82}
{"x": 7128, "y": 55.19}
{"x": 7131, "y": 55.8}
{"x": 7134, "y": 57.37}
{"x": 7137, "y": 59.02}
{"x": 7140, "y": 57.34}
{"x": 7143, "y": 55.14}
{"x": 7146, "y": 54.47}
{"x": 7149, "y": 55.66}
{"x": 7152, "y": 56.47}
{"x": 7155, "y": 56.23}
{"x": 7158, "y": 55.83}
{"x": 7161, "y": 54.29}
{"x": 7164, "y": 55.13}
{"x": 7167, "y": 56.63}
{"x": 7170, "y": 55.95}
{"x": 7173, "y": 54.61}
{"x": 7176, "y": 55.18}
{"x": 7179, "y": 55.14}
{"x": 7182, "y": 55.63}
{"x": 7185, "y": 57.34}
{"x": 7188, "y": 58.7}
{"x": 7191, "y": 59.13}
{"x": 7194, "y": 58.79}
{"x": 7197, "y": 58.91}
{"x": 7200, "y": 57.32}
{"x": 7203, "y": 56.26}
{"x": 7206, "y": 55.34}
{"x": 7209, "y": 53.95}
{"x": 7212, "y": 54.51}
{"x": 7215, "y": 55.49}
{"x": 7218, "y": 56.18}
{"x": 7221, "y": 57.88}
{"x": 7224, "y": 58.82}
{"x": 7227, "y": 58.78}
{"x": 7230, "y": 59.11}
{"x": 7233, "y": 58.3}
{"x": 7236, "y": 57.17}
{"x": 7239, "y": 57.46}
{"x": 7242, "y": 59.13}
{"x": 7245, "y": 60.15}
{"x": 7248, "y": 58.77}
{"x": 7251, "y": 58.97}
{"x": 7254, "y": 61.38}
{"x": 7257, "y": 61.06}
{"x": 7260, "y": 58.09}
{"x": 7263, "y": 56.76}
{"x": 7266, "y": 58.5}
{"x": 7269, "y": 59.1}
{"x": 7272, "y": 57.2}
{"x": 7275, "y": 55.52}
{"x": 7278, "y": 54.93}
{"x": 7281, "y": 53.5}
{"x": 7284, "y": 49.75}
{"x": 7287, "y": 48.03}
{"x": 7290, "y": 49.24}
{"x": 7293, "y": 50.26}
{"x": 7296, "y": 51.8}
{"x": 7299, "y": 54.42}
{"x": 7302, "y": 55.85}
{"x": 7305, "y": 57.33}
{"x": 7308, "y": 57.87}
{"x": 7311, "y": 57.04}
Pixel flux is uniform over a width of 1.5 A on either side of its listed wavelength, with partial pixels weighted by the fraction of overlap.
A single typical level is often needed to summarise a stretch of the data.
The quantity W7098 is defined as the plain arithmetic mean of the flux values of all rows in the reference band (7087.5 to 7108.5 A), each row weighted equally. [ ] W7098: 57.7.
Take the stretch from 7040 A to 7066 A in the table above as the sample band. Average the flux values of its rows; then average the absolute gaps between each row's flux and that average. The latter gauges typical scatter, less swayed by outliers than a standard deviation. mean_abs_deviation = 1.4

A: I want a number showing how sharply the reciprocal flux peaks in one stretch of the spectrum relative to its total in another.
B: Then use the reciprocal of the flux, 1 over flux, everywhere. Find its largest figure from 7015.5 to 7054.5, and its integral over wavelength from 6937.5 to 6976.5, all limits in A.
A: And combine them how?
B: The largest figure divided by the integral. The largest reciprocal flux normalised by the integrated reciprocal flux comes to 0.0255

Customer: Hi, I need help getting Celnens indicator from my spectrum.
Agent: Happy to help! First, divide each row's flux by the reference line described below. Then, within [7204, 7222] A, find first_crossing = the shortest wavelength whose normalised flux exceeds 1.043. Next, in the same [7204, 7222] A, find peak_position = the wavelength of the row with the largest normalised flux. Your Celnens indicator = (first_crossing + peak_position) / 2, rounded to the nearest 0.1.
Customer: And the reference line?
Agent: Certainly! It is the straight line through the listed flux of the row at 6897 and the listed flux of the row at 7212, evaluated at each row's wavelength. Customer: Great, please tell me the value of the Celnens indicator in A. 7221.0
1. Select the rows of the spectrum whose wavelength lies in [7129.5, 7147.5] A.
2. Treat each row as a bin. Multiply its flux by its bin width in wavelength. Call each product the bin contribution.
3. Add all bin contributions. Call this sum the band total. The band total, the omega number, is 1017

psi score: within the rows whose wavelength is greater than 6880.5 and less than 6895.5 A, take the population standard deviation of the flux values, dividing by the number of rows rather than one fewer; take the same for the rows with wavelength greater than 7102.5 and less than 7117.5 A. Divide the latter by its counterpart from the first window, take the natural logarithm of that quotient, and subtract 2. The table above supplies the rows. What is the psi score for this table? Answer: -1.54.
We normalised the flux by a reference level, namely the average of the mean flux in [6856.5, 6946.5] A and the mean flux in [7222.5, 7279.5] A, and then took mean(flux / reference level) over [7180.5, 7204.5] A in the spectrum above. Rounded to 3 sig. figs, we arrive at 1.03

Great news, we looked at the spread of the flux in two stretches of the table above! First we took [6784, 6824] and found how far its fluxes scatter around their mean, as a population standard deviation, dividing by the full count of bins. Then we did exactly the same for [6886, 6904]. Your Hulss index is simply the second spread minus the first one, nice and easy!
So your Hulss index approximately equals -0.7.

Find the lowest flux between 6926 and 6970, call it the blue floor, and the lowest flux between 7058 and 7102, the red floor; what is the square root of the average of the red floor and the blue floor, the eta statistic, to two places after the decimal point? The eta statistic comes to 7.19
